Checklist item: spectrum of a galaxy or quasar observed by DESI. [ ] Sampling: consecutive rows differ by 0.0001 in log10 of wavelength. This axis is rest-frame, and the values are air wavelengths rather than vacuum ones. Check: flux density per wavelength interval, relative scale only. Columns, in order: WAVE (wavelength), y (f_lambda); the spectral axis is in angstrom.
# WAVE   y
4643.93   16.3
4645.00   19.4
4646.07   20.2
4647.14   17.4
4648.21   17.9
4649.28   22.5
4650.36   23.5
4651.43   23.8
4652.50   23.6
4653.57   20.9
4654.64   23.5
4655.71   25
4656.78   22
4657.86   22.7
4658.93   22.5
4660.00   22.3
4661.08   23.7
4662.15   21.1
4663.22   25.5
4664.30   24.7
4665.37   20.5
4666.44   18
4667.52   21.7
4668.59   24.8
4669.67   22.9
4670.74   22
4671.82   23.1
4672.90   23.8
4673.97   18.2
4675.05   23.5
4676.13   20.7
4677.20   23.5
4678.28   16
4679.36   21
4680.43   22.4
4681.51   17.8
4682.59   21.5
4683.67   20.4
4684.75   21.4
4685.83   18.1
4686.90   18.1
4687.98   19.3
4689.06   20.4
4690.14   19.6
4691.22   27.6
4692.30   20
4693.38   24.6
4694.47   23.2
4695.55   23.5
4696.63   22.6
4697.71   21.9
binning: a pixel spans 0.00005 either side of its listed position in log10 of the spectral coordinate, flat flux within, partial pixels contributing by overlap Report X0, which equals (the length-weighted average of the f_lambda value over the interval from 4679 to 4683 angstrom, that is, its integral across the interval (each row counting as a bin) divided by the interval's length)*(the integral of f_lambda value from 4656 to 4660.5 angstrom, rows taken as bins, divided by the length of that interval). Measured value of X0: 465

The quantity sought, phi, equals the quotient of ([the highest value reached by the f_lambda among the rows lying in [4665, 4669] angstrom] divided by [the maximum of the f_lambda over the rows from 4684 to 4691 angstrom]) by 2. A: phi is 0.579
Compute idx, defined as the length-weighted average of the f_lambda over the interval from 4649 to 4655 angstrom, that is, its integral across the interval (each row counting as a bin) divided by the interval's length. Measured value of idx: 23.0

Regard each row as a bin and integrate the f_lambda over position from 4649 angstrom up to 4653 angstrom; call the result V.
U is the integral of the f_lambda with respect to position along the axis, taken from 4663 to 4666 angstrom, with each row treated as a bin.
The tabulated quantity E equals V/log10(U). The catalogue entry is 51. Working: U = 70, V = 93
